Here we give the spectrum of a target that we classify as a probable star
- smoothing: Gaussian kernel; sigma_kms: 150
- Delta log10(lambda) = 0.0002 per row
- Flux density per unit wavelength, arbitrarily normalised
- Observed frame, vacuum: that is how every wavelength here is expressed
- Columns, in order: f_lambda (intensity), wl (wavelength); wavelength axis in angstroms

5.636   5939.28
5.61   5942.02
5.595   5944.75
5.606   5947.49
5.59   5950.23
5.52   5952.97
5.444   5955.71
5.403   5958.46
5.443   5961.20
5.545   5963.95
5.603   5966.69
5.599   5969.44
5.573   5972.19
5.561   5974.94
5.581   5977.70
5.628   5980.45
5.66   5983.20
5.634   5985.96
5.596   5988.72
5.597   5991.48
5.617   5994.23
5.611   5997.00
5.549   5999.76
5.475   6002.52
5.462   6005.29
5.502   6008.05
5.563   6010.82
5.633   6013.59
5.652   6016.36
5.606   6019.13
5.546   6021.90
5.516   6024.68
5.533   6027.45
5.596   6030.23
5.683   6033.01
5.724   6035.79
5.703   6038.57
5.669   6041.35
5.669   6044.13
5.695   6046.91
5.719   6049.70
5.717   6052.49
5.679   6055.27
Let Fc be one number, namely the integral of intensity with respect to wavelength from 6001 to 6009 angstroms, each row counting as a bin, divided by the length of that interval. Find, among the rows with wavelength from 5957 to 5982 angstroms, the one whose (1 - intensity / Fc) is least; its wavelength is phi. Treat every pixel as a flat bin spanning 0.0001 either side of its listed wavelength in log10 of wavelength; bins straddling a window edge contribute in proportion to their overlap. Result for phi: 5980.45 angstroms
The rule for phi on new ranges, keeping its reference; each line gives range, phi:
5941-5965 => 5942.02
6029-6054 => 6035.79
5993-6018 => 6016.36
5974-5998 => 5983.20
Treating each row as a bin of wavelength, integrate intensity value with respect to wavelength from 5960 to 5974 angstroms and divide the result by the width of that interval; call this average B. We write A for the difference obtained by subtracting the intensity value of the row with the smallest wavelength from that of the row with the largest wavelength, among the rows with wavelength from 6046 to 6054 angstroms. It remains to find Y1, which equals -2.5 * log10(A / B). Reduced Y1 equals 6.0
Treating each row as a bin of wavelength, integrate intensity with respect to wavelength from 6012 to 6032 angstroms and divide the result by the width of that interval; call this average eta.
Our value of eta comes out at 5.58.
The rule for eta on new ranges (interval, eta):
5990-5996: 5.61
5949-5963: 5.48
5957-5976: 5.53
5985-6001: 5.60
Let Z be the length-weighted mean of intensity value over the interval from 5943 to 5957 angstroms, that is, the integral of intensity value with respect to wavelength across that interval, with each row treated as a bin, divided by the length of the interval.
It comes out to 5.56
